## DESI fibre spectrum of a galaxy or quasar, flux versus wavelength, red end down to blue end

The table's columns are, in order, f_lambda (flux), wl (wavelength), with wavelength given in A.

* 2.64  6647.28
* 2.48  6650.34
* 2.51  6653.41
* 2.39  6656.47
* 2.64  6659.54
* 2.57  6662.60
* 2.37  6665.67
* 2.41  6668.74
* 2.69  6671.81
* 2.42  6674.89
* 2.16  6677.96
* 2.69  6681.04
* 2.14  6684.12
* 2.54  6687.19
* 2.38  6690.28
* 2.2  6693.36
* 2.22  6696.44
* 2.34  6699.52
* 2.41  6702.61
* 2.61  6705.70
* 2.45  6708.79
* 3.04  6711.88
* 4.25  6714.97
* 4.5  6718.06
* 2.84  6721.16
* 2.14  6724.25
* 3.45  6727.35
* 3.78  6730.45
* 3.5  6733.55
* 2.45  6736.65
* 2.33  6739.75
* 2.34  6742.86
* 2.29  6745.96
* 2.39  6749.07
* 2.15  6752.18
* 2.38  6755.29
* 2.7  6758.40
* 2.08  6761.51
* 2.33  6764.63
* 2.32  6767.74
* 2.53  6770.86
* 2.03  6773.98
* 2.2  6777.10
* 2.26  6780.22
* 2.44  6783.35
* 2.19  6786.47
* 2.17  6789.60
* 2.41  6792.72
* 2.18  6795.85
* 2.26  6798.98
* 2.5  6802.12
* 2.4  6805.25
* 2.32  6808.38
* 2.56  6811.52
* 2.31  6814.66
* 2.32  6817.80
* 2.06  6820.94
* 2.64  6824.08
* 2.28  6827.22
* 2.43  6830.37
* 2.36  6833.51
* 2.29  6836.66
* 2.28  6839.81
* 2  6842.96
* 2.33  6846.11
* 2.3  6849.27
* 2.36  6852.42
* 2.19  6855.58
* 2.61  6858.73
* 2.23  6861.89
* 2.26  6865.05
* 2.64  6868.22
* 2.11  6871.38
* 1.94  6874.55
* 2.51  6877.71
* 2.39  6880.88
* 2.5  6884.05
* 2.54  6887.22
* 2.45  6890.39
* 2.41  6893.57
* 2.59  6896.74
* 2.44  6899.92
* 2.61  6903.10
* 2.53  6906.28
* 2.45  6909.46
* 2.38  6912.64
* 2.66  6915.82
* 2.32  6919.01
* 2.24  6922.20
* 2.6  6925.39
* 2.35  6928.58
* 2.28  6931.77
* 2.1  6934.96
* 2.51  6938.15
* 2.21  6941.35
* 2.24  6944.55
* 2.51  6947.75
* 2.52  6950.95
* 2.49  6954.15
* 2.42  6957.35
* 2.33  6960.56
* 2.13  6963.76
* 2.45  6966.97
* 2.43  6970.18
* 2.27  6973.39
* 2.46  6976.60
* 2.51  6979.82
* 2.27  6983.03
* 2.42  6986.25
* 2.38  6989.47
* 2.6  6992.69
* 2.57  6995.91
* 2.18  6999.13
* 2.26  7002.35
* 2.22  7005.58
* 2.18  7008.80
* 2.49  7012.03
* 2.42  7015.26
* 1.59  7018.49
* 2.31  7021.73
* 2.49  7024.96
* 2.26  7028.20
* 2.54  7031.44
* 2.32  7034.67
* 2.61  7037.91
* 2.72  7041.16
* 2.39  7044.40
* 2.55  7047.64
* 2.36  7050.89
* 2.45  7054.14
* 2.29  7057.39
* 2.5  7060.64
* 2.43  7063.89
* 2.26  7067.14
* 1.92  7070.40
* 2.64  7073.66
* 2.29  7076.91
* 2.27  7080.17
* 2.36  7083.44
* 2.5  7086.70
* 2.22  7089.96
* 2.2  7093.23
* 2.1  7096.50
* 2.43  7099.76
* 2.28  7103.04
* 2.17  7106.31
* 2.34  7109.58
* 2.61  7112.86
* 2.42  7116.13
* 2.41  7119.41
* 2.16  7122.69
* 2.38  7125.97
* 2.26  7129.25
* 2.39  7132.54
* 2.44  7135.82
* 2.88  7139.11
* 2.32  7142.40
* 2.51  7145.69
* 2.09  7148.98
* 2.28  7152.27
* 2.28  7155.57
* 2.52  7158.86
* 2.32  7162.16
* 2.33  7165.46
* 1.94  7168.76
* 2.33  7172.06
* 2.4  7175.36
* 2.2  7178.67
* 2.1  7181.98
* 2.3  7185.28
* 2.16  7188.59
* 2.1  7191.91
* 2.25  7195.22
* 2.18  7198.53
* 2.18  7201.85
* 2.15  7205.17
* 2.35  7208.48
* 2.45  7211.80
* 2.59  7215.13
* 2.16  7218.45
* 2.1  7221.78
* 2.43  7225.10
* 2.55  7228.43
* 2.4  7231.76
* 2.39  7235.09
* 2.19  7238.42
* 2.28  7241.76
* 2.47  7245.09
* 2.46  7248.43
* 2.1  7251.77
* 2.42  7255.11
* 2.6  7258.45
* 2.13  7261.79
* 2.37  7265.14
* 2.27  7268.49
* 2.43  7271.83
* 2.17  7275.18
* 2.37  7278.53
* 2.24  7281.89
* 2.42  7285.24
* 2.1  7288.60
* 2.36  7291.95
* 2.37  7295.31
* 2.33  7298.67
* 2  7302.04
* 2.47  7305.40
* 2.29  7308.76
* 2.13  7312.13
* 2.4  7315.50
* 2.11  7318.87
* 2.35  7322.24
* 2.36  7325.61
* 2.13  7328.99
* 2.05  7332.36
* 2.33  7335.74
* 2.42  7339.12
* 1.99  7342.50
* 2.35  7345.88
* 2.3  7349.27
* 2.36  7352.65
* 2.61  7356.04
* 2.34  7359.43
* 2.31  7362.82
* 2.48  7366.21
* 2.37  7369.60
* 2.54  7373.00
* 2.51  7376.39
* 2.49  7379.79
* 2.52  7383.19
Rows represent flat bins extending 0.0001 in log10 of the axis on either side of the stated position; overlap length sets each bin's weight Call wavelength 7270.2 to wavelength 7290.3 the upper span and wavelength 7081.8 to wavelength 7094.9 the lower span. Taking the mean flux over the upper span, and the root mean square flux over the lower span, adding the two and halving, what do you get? 2.31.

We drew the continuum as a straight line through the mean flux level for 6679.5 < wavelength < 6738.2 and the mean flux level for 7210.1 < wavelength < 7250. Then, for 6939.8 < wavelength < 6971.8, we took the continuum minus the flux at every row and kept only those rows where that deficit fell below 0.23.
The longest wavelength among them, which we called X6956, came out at 6970.18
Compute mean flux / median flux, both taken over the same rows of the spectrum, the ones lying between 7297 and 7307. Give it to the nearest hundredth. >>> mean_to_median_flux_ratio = 0.97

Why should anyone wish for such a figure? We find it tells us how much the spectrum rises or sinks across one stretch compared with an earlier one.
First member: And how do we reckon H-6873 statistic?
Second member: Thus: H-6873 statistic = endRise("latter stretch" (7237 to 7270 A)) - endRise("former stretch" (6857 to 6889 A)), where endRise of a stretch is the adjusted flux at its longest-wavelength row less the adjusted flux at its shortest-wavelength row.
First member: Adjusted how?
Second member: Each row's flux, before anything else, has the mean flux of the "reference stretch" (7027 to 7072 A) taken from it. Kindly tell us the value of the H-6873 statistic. 0.15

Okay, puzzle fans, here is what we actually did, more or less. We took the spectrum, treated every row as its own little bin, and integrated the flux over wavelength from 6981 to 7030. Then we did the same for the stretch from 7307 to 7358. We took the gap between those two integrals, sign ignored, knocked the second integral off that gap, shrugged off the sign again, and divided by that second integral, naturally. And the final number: 0.97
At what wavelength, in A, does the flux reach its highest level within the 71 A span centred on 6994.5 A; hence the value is 6992.69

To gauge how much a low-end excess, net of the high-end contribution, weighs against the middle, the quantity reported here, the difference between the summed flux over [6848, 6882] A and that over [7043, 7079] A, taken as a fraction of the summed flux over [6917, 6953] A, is -0.021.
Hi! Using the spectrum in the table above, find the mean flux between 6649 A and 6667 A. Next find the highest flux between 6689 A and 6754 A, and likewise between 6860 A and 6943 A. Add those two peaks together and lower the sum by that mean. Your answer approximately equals 4.67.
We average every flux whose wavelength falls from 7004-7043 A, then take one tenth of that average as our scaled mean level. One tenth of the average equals 0.235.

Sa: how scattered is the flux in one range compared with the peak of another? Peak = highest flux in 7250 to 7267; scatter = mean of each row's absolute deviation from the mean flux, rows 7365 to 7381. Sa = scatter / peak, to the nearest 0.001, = 0.017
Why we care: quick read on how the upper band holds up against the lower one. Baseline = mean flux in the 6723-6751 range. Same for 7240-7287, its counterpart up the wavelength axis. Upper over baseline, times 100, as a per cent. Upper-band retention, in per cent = 85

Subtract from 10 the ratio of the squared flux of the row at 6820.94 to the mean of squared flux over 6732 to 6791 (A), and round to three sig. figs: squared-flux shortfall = 9.26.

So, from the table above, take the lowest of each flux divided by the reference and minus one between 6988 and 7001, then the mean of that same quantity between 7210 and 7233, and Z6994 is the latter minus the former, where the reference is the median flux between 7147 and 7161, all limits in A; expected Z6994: 0.089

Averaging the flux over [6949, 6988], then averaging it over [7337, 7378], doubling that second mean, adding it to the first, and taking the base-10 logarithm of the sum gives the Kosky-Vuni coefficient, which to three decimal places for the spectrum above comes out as 0.855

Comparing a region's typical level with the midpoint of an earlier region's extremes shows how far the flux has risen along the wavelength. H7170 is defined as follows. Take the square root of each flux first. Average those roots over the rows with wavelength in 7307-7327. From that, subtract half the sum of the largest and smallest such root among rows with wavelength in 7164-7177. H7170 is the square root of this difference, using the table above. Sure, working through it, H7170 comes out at 0.19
